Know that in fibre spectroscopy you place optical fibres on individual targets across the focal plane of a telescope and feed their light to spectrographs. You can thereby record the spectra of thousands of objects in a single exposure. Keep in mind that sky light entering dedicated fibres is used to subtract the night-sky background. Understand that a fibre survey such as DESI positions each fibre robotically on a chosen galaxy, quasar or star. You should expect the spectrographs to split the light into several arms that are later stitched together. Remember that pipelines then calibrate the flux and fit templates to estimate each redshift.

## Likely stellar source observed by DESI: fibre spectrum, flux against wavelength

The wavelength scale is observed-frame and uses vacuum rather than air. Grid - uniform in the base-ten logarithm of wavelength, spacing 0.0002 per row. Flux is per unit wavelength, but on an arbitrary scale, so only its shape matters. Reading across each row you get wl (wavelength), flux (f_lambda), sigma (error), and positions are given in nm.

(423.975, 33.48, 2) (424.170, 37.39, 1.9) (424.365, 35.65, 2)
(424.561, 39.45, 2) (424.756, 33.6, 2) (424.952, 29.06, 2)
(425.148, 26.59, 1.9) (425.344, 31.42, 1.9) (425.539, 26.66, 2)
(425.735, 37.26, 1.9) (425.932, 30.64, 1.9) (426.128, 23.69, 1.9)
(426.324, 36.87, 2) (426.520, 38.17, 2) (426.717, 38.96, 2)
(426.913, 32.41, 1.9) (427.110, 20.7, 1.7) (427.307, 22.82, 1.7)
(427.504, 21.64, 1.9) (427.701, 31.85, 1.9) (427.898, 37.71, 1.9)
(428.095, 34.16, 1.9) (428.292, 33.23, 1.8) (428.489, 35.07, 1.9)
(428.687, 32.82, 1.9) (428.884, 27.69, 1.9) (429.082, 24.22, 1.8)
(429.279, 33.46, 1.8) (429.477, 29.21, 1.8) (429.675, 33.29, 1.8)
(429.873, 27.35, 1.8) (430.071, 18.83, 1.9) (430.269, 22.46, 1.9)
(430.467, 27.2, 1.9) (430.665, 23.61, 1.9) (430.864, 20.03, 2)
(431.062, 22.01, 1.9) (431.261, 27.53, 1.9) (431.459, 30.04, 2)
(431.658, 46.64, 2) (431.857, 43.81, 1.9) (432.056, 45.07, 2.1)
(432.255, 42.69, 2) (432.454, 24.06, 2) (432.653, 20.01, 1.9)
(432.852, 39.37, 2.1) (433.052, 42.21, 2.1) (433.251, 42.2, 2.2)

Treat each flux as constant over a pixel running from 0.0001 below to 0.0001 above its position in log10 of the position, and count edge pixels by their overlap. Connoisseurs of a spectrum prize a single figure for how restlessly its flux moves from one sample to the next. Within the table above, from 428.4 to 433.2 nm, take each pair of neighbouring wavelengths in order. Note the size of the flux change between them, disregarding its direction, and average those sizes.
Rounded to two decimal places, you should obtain 5.93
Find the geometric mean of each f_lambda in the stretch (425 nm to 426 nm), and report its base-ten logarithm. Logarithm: 1.48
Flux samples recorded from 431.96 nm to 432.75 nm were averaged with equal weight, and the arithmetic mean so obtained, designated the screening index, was 33.0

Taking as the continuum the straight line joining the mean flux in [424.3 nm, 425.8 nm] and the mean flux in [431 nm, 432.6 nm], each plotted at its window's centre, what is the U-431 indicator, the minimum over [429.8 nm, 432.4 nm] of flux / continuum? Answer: 0.55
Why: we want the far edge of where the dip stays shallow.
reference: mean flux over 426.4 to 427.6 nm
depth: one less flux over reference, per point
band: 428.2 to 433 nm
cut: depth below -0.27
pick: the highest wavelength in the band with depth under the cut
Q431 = 432.852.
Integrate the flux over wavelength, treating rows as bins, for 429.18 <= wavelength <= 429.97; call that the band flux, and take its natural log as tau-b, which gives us 3.19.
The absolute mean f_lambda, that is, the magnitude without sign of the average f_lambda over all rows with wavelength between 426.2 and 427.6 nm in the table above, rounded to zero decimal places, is 30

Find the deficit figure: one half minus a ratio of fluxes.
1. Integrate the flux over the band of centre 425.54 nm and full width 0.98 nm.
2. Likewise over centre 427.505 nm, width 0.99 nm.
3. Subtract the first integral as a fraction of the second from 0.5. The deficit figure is -0.6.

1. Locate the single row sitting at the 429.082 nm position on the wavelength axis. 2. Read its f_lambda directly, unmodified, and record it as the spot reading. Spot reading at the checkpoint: 24.22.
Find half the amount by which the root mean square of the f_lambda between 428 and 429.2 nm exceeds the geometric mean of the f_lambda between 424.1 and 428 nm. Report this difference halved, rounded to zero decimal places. 0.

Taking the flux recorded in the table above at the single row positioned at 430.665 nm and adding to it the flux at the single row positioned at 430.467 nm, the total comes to 51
